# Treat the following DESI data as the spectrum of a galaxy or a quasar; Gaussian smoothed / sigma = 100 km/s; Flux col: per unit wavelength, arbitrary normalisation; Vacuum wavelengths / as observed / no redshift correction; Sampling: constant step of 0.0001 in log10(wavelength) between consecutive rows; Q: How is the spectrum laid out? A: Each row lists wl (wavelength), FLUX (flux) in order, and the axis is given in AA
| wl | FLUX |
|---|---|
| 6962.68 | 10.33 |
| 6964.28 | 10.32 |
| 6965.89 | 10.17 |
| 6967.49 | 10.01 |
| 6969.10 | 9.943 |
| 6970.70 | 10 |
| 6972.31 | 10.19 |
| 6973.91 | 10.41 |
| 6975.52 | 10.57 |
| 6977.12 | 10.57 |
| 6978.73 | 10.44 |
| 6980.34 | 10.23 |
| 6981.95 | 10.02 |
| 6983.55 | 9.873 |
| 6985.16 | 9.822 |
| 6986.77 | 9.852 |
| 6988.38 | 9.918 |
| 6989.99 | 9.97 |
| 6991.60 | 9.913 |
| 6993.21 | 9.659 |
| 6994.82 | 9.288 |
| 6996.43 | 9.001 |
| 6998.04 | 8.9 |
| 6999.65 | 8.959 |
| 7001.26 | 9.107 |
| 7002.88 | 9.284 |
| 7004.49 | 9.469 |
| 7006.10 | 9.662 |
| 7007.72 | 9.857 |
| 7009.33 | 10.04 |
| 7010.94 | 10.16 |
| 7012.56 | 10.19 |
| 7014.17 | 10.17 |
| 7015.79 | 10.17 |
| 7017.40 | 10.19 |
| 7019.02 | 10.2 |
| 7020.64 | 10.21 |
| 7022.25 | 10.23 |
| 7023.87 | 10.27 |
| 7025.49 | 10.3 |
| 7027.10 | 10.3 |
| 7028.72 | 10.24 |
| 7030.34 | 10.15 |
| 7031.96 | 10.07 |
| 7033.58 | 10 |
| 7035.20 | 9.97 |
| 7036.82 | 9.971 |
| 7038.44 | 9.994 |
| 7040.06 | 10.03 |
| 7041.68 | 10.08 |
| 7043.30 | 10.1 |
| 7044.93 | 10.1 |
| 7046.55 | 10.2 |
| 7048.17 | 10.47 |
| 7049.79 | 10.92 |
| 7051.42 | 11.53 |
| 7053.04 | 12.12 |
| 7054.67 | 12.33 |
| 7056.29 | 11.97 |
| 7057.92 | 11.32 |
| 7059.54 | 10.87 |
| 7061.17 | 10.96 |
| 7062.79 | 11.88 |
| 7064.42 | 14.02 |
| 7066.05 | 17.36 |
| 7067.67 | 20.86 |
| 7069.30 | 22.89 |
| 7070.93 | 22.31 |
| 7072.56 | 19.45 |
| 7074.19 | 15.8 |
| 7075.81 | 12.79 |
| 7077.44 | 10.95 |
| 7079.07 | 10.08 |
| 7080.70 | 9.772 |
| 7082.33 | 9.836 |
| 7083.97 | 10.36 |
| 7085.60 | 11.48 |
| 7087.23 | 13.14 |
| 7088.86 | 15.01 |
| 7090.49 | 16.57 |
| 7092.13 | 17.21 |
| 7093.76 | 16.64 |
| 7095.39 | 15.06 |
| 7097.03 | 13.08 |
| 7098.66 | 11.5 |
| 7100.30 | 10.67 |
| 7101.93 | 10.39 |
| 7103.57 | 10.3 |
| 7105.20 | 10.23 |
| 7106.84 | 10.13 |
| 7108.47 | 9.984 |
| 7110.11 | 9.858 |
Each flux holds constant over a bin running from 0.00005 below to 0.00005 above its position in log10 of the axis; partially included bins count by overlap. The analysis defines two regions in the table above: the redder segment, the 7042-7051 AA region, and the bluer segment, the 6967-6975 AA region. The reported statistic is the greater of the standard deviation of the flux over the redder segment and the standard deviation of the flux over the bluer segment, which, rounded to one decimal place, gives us 0.3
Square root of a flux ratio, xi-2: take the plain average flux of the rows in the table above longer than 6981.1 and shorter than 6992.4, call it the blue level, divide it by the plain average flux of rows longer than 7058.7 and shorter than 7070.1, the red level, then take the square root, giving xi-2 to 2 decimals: 0.80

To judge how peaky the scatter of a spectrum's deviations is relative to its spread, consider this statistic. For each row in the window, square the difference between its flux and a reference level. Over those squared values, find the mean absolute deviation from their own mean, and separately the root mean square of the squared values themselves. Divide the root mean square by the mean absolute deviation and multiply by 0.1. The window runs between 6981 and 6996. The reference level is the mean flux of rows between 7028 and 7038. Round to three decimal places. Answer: 0.171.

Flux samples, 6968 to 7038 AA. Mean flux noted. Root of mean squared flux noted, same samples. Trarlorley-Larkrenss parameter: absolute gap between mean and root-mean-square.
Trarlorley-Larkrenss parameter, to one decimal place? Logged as 0.0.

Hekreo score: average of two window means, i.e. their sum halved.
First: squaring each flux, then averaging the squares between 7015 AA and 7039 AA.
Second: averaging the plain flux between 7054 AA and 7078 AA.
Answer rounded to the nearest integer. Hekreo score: 59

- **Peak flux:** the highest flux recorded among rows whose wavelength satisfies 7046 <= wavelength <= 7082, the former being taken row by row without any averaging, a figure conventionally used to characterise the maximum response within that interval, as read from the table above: 22.89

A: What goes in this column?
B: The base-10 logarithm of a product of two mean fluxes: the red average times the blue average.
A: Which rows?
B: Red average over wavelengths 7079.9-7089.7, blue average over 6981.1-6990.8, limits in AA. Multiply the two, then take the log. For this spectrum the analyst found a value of 2.06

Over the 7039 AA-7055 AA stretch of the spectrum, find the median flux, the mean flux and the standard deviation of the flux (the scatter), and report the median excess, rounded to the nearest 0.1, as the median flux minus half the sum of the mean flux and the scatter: 4.5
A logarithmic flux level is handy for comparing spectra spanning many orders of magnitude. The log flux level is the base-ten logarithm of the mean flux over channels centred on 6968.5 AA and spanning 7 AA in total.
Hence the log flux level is 1.00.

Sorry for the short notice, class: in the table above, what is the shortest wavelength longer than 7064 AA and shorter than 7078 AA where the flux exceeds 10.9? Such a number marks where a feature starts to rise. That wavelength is 7064.42 AA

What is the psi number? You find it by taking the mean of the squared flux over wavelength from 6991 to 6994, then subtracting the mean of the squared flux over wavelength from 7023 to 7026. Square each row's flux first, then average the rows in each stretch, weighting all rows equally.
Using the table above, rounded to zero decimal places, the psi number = -10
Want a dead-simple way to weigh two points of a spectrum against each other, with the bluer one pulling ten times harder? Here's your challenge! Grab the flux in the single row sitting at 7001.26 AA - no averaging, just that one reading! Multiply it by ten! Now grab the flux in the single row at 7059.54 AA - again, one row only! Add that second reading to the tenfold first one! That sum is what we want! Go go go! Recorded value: 102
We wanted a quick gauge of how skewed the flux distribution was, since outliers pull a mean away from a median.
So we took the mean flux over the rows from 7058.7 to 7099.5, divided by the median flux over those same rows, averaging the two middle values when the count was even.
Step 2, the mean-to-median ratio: 1.10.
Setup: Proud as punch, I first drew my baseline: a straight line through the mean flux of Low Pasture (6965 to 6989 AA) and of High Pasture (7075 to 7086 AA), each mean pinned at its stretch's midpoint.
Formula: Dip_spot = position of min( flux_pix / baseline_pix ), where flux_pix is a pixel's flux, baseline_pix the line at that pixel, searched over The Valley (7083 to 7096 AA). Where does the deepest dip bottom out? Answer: 7083.97 AA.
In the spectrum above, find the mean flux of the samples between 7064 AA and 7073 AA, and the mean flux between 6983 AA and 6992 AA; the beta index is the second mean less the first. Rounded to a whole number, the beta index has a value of -10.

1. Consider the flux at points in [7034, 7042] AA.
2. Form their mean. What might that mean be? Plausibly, 10.01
